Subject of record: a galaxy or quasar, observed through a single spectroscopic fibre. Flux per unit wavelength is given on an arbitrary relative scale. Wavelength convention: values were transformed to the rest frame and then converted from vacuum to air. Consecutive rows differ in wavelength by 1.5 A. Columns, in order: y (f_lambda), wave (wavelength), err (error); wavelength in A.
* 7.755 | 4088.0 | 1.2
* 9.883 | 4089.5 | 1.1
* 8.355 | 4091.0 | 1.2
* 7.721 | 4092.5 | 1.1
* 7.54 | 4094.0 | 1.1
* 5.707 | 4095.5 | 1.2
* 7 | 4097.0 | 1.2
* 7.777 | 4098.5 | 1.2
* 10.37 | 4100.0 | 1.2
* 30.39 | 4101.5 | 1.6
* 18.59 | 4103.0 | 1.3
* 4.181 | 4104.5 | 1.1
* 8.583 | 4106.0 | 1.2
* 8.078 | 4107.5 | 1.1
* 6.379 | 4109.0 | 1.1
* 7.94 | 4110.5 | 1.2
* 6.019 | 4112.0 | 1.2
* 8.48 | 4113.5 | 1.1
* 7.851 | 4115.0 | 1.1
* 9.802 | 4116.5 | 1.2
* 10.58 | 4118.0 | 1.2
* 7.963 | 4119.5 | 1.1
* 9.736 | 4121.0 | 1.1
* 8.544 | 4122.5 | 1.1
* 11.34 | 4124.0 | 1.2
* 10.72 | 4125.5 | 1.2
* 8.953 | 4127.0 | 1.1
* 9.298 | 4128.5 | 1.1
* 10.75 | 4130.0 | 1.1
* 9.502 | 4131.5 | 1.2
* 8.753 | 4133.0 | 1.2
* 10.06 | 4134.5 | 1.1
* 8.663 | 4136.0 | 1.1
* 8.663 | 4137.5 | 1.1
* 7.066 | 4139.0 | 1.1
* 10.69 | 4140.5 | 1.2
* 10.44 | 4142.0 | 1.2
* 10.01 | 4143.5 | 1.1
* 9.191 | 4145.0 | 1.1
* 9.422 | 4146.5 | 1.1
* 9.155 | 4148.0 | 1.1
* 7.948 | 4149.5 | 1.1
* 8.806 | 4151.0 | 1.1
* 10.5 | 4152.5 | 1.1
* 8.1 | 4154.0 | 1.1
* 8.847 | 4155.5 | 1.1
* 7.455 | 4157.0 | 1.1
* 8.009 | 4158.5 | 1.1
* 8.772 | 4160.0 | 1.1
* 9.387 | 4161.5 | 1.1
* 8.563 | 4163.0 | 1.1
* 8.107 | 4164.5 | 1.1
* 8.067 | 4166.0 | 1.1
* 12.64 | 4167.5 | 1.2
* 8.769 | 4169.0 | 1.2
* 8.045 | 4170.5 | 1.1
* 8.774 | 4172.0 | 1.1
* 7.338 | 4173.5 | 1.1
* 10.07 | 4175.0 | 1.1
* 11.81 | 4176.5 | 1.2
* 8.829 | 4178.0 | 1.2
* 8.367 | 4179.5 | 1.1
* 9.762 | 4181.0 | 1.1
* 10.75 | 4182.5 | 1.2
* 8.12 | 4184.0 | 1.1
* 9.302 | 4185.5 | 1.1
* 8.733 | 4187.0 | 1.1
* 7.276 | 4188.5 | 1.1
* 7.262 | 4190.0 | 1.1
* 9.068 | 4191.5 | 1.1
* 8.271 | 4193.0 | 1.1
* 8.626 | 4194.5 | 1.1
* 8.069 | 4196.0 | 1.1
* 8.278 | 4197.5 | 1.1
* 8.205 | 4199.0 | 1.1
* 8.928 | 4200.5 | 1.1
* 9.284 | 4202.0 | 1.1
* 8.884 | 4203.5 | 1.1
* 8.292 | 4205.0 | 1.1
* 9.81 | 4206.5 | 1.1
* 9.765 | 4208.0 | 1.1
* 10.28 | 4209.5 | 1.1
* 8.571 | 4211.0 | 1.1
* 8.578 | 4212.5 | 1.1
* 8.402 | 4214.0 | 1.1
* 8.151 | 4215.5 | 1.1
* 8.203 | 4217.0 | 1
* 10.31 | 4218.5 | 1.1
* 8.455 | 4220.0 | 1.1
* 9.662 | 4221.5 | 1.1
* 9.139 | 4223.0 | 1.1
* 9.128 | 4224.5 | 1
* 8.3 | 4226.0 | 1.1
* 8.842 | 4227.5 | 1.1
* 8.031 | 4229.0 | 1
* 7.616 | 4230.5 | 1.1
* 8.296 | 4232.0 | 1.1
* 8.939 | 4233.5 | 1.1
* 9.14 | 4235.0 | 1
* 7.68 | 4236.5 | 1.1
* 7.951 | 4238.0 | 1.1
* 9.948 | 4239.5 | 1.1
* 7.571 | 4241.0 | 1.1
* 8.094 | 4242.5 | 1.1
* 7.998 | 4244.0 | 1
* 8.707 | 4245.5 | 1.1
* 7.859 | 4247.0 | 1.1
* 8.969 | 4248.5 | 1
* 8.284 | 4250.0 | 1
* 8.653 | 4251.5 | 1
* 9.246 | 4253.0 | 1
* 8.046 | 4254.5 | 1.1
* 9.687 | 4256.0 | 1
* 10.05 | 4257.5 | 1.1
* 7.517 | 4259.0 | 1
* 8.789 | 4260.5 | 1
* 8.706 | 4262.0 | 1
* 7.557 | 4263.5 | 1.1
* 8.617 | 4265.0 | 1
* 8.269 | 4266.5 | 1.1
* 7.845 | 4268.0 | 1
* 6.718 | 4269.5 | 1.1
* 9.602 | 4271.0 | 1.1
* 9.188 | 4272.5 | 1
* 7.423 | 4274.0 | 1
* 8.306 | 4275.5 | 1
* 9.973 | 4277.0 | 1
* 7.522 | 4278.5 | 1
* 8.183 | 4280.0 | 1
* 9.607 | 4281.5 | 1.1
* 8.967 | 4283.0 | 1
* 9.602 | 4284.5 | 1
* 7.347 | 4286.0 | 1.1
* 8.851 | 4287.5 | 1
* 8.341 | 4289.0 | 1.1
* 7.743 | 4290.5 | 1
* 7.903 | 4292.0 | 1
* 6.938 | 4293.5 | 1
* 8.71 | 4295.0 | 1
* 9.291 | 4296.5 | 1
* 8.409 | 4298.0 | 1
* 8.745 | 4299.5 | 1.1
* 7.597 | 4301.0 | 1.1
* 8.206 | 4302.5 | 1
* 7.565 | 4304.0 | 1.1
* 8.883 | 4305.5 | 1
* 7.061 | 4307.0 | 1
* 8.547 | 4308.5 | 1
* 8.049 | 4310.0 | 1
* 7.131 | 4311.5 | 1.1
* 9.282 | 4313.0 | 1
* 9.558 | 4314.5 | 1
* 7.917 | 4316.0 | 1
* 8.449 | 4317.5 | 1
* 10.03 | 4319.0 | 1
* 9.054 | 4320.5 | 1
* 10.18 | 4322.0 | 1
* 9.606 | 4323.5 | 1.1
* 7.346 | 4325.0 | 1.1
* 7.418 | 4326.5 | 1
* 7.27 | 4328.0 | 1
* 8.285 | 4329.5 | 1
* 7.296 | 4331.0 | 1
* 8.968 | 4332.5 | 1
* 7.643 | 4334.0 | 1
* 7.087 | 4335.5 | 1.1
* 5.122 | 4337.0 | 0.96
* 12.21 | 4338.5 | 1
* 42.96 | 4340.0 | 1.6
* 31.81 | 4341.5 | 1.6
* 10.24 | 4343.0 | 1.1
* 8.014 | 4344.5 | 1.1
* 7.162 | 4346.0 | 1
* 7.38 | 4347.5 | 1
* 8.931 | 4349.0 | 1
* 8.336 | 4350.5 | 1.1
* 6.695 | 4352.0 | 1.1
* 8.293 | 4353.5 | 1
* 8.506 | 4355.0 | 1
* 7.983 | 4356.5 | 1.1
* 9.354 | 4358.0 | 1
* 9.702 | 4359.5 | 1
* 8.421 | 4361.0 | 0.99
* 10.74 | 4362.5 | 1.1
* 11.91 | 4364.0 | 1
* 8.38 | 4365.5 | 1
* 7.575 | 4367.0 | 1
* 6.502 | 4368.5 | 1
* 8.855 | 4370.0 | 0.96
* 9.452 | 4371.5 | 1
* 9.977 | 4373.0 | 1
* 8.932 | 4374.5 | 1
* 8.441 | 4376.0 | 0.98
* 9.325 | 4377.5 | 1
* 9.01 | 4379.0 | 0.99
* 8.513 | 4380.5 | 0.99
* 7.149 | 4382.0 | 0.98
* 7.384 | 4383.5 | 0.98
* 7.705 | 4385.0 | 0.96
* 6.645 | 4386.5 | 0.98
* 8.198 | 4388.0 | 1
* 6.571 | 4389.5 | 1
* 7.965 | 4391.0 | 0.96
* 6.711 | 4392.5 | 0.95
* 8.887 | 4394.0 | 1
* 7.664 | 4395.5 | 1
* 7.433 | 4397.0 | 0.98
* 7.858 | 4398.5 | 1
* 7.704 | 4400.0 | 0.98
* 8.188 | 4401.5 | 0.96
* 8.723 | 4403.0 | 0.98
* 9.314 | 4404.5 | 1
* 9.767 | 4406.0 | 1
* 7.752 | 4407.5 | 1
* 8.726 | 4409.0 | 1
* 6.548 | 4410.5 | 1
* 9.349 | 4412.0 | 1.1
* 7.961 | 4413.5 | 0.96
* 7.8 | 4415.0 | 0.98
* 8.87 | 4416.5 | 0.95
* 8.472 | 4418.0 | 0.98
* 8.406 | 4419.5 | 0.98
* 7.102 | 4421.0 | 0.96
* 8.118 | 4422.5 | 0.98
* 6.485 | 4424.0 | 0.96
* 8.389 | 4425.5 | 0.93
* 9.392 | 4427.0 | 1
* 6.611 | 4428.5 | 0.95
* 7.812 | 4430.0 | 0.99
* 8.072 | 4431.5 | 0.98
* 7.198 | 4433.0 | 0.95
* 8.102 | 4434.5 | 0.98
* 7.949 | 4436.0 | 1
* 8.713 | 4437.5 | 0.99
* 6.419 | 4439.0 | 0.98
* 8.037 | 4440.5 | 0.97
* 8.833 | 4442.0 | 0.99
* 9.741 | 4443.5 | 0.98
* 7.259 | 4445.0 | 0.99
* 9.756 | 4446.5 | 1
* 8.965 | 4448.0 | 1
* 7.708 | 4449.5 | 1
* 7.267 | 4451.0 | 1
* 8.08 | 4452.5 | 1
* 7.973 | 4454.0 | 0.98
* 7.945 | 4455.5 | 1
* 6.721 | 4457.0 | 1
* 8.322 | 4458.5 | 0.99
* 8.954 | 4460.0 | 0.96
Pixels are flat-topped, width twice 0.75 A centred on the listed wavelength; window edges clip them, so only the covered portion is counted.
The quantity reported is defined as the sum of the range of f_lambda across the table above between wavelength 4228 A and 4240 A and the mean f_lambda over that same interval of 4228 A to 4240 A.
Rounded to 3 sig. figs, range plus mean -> 10.8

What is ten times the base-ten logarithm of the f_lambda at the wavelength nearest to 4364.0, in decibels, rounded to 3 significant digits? 10.8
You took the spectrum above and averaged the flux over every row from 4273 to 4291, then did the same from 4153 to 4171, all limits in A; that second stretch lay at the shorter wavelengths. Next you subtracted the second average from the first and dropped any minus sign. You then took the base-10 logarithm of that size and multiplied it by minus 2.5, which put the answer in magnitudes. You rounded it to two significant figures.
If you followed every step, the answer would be 1.5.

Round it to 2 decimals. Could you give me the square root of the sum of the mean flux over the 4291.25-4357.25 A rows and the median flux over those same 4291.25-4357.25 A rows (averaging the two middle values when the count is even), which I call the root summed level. 4.23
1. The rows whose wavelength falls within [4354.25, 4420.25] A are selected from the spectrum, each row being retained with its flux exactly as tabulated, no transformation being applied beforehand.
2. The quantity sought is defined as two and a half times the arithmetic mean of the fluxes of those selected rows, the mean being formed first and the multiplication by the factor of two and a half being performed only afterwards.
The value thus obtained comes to 21.0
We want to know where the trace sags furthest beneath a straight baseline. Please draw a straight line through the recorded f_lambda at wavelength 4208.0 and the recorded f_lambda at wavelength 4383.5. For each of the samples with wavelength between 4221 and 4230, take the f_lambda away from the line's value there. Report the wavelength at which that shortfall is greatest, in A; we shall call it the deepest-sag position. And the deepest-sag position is 4229.0 A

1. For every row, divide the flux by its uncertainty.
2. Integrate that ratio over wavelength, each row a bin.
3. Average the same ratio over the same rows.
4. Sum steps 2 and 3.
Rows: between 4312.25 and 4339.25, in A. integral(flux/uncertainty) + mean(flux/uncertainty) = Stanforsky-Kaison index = 234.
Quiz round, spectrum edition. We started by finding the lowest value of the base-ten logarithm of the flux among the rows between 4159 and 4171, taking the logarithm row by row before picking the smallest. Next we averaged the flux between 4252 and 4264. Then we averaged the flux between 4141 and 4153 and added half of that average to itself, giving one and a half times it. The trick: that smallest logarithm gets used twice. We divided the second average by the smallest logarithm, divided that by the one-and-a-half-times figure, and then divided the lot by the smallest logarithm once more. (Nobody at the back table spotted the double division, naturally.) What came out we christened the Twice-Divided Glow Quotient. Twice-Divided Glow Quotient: 0.75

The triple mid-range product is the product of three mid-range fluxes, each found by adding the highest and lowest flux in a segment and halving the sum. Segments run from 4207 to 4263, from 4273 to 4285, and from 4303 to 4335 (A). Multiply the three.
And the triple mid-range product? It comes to 668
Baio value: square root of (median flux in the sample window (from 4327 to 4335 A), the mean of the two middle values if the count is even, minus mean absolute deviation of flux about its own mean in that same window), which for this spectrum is 2.656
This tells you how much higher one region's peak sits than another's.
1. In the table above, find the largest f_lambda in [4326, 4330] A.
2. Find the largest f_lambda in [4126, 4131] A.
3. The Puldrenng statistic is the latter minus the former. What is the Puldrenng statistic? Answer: 2.5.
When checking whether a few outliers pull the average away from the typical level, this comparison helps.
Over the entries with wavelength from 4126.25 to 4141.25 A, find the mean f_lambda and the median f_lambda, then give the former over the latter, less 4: -2.99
